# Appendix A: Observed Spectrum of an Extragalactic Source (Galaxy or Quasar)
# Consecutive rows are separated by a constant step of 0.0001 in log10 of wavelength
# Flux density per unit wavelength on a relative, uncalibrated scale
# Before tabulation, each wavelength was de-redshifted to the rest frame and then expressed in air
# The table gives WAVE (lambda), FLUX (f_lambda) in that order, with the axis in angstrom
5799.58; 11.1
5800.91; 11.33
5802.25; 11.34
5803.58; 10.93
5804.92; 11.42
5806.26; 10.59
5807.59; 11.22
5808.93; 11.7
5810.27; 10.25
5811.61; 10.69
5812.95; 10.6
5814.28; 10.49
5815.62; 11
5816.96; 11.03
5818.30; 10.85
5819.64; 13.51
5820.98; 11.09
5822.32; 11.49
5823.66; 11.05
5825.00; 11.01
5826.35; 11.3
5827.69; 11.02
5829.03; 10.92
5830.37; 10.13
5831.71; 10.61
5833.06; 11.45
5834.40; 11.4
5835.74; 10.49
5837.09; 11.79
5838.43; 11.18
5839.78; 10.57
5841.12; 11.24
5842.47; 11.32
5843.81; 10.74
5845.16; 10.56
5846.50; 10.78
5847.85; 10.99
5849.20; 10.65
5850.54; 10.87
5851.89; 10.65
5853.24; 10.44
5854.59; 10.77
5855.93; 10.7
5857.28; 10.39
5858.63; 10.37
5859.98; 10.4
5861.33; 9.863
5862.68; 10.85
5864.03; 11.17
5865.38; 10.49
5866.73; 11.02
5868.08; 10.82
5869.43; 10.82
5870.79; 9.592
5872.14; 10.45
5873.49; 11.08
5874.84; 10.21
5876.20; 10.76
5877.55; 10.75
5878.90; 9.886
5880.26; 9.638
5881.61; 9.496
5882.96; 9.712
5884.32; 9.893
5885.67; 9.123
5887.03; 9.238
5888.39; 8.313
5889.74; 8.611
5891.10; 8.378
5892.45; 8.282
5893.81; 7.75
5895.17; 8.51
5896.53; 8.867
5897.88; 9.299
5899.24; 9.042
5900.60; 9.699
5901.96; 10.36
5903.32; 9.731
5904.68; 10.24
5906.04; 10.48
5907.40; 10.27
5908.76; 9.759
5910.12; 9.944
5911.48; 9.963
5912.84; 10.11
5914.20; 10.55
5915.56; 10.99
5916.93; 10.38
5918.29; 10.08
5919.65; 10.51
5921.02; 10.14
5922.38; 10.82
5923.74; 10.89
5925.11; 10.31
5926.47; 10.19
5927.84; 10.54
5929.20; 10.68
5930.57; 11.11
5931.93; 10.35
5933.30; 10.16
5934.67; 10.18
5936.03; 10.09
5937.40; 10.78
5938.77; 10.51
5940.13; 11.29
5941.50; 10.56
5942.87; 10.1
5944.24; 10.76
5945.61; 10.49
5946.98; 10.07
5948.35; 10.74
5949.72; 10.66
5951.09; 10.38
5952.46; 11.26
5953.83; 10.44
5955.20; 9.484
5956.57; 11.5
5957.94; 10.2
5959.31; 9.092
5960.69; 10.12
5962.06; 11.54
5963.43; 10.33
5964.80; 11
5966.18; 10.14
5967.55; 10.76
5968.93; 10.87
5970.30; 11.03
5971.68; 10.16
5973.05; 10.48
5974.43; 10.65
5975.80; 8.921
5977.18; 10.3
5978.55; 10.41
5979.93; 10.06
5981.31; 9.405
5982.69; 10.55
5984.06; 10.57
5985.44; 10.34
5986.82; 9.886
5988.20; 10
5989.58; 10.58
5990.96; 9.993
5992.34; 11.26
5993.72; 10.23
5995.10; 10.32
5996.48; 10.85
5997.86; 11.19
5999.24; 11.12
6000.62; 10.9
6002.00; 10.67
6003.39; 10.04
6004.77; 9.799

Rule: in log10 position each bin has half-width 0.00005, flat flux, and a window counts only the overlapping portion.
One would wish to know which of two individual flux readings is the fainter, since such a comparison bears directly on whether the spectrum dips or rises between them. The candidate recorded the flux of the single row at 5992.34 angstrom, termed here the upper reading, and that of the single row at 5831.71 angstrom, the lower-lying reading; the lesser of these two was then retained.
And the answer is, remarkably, 10.6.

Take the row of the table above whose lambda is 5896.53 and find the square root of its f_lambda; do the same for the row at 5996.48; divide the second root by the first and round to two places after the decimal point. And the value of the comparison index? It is 1.11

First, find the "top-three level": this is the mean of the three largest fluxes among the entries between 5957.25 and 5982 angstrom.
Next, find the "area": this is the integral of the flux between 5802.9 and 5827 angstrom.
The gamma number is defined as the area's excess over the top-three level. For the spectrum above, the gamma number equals 257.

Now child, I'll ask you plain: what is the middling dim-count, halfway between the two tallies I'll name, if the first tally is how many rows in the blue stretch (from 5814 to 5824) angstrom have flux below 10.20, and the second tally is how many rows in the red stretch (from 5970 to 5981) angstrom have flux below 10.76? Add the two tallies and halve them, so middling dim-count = 3.5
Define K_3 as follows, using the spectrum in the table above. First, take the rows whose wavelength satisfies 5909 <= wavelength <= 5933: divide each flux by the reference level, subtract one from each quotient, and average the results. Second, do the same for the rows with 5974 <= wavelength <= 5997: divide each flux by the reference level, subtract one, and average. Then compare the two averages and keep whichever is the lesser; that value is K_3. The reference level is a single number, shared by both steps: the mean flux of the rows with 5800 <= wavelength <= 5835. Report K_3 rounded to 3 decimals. -0.076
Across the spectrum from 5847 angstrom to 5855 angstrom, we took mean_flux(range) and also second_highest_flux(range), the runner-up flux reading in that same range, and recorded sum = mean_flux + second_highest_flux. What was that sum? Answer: 21.6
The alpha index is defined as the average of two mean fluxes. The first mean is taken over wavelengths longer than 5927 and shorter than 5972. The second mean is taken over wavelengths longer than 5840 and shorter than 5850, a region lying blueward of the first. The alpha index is 10.71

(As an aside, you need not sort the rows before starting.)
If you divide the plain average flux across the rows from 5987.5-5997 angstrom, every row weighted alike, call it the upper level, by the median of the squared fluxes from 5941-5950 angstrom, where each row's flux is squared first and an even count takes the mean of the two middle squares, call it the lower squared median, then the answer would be 0.094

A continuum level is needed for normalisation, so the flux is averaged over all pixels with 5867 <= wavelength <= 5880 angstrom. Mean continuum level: 10.5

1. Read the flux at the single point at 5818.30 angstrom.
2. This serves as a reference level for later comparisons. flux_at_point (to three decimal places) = 10.850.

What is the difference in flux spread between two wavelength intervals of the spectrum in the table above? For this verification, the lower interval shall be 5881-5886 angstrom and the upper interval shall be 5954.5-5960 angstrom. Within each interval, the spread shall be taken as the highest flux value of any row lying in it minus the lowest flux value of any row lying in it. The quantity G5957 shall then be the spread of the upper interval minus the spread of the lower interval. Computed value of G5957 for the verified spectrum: 1.6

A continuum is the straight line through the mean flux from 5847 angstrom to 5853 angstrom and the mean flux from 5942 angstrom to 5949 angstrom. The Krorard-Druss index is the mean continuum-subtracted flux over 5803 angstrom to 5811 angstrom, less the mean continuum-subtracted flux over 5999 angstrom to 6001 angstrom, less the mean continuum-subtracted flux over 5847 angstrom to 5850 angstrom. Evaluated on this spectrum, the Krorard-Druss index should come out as -0.7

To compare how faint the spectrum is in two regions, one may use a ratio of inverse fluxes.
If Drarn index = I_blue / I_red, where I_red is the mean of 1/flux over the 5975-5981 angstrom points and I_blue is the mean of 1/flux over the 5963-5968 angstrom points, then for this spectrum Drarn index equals 0.94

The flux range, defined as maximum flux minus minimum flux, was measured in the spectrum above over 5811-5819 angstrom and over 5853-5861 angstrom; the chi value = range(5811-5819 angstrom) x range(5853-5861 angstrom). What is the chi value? 0.22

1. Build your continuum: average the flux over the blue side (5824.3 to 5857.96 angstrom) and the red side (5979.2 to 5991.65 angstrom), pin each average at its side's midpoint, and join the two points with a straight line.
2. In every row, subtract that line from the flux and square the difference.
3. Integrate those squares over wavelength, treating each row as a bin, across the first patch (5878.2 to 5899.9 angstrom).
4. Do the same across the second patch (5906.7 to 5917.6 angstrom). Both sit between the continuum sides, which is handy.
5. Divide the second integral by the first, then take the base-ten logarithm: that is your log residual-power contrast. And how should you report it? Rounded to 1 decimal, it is -1.4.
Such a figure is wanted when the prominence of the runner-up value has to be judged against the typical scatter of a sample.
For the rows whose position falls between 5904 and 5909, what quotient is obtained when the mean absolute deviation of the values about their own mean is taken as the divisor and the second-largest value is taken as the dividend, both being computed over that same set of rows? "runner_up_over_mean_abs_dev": 48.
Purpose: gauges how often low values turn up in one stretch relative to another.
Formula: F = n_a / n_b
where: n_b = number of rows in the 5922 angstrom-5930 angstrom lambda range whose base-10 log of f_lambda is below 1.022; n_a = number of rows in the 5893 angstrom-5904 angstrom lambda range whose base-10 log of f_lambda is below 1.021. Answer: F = 4.0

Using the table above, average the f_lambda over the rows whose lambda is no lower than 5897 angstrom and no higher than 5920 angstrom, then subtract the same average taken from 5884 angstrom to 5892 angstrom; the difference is 1.2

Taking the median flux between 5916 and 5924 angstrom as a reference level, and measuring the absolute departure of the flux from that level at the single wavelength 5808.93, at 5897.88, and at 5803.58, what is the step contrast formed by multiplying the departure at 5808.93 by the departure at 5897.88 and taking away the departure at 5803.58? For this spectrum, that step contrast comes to 0.95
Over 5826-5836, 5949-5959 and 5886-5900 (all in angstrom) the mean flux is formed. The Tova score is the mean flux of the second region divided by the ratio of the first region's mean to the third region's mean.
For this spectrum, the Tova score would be 8.3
